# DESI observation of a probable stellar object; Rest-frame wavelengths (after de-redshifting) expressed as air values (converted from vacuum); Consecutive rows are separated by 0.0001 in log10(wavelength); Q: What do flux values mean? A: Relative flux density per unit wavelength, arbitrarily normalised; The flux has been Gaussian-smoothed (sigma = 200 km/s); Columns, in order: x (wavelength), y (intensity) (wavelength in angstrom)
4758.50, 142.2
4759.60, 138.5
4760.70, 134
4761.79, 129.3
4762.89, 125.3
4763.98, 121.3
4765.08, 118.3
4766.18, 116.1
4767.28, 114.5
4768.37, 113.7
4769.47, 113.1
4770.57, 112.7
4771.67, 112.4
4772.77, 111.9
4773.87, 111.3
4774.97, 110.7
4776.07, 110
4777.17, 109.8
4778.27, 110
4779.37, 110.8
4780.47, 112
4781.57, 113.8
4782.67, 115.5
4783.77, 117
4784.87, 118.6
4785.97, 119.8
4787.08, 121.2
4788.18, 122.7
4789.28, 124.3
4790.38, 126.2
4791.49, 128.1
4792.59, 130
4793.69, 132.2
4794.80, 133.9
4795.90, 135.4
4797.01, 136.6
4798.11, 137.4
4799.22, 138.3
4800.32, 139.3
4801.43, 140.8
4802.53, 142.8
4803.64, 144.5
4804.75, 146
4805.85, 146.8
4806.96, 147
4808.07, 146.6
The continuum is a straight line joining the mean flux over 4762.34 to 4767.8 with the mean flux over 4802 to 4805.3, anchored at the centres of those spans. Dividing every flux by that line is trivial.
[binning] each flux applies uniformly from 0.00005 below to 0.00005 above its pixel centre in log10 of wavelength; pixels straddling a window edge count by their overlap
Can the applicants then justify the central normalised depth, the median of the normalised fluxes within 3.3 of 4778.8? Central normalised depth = 0.87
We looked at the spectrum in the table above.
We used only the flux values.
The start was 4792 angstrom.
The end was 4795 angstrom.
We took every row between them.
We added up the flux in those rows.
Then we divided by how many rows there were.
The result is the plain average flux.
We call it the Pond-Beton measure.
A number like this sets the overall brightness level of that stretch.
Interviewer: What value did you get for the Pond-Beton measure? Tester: 132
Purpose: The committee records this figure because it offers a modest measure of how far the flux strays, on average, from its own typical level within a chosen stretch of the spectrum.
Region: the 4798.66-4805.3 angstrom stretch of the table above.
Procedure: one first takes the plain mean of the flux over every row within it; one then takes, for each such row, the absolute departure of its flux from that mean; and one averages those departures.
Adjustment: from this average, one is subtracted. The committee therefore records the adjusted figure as 1.5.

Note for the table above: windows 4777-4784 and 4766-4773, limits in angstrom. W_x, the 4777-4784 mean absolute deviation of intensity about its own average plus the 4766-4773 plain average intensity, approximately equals 116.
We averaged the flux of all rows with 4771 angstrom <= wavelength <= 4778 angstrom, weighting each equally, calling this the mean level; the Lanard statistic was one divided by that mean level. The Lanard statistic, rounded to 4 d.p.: 0.0090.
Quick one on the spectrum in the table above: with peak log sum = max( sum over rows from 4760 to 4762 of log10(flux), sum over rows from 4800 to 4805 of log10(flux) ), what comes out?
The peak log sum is 10.8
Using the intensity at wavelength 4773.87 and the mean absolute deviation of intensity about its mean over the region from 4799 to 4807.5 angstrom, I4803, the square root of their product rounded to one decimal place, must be 17.9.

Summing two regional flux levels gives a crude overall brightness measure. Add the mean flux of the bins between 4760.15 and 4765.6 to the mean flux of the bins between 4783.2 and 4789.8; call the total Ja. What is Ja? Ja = 246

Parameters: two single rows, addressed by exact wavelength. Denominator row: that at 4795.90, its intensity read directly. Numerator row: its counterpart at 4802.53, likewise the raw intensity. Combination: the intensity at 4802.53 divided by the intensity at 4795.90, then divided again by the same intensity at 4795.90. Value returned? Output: 0.0078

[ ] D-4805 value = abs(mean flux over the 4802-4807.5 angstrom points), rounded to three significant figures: 145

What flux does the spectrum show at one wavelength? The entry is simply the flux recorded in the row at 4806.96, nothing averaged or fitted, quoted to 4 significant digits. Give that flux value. 147.0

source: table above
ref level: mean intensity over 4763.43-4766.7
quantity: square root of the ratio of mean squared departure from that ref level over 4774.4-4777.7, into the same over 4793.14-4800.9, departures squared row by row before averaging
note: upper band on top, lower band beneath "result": 2.1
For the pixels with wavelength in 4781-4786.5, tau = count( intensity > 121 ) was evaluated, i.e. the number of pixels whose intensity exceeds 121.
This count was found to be 0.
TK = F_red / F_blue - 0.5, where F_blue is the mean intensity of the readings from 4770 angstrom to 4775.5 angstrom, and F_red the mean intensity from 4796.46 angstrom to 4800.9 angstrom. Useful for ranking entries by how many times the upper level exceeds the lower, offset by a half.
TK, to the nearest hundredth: 0.73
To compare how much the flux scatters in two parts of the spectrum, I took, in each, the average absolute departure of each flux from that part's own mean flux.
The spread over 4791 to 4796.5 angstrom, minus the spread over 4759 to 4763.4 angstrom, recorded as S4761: -2.2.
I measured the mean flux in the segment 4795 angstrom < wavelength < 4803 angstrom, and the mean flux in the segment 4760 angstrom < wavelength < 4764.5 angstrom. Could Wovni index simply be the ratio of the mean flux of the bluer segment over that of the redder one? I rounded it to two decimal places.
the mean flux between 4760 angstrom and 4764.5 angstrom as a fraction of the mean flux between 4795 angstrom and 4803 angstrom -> 0.92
